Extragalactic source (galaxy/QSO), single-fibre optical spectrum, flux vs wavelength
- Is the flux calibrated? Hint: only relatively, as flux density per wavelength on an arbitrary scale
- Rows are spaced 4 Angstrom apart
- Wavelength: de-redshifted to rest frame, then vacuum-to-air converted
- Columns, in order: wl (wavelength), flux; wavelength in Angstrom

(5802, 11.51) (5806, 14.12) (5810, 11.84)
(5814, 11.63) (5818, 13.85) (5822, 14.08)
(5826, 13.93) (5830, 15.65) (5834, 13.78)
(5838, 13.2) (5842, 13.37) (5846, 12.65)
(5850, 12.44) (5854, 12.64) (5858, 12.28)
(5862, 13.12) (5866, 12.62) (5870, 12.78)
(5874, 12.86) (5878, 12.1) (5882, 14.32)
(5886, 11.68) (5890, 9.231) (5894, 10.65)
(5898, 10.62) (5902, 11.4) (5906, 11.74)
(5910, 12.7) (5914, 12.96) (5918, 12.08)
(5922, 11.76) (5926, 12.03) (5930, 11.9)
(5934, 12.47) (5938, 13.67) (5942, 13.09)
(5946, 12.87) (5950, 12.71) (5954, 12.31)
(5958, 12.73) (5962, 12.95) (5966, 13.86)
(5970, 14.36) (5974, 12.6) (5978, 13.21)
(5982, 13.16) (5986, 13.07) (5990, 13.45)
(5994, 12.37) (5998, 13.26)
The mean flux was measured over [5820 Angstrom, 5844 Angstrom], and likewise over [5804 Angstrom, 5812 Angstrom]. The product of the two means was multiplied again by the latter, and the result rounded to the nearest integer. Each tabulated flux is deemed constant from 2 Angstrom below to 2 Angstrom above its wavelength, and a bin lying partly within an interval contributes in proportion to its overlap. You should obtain 2359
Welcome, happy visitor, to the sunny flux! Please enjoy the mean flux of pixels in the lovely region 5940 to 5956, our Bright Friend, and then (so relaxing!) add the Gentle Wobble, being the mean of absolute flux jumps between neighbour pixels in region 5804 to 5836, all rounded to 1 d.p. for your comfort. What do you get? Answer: 14.0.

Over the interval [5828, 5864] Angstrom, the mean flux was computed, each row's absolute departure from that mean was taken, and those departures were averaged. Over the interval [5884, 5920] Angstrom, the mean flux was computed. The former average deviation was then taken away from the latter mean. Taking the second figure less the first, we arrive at 10.8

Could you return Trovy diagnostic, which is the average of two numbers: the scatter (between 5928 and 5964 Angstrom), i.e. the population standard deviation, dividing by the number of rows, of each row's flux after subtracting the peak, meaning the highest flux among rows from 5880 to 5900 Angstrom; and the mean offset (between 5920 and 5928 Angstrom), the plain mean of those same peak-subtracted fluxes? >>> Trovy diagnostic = -1.0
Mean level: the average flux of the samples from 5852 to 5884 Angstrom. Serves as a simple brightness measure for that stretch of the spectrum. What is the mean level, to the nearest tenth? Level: 12.8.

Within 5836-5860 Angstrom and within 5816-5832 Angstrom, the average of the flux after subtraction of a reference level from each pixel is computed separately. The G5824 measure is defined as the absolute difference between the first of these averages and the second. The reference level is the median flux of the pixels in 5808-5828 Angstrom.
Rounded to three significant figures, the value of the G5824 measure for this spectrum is 1.61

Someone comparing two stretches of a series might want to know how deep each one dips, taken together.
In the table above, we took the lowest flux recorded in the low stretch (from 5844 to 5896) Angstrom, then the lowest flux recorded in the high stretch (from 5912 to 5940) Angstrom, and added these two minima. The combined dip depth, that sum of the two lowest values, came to 21.0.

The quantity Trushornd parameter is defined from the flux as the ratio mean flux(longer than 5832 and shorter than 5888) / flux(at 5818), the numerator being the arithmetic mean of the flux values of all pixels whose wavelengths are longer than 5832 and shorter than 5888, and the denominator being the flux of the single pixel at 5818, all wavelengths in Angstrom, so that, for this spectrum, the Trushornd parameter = 0.93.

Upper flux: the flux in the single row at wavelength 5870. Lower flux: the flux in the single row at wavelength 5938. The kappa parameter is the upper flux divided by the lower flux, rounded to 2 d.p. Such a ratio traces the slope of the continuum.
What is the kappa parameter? 0.93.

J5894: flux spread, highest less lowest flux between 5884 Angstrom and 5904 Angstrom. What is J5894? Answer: 2.45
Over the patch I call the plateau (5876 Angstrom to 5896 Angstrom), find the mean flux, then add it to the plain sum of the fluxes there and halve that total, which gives 34.8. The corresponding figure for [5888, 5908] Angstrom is 32.2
